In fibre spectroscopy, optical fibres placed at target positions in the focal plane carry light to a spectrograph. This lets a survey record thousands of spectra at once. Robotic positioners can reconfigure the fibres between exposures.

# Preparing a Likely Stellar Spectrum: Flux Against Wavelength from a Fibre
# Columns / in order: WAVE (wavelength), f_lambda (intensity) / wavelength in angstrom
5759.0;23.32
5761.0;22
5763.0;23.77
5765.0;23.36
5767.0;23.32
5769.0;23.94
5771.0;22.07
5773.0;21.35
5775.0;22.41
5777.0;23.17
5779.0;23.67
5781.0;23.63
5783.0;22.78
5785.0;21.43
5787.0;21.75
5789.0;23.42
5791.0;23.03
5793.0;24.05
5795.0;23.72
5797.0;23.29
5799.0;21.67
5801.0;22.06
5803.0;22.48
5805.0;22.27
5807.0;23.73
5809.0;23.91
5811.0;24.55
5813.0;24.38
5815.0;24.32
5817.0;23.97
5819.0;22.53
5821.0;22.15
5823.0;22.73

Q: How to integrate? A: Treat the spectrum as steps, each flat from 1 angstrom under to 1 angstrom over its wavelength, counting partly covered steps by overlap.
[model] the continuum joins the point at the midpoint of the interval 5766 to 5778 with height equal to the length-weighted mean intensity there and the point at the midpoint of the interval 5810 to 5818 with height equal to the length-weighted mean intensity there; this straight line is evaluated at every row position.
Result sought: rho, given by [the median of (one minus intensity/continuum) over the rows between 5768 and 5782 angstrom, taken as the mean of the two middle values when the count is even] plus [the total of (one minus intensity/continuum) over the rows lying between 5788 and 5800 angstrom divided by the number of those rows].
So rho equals 0.003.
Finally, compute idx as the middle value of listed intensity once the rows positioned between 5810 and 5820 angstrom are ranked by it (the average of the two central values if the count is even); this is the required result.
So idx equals 24.3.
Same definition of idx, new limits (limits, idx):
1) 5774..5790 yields 23.0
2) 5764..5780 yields 23.2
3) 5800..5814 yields 23.7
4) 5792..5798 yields 23.7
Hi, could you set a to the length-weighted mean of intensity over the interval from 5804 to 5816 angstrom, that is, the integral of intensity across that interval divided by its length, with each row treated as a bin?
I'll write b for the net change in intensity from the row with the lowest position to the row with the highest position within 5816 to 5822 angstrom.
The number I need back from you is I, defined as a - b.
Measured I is 26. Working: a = 23.9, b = -2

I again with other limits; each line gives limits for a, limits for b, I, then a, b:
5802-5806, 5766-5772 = 24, 22.4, -1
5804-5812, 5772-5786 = 24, 23.6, 0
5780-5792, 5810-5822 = 25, 22.7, -2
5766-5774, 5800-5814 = 20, 22.7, 2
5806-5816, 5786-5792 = 23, 24.2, 1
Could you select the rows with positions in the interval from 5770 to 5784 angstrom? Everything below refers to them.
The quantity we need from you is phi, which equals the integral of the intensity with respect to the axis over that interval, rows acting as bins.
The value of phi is 318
